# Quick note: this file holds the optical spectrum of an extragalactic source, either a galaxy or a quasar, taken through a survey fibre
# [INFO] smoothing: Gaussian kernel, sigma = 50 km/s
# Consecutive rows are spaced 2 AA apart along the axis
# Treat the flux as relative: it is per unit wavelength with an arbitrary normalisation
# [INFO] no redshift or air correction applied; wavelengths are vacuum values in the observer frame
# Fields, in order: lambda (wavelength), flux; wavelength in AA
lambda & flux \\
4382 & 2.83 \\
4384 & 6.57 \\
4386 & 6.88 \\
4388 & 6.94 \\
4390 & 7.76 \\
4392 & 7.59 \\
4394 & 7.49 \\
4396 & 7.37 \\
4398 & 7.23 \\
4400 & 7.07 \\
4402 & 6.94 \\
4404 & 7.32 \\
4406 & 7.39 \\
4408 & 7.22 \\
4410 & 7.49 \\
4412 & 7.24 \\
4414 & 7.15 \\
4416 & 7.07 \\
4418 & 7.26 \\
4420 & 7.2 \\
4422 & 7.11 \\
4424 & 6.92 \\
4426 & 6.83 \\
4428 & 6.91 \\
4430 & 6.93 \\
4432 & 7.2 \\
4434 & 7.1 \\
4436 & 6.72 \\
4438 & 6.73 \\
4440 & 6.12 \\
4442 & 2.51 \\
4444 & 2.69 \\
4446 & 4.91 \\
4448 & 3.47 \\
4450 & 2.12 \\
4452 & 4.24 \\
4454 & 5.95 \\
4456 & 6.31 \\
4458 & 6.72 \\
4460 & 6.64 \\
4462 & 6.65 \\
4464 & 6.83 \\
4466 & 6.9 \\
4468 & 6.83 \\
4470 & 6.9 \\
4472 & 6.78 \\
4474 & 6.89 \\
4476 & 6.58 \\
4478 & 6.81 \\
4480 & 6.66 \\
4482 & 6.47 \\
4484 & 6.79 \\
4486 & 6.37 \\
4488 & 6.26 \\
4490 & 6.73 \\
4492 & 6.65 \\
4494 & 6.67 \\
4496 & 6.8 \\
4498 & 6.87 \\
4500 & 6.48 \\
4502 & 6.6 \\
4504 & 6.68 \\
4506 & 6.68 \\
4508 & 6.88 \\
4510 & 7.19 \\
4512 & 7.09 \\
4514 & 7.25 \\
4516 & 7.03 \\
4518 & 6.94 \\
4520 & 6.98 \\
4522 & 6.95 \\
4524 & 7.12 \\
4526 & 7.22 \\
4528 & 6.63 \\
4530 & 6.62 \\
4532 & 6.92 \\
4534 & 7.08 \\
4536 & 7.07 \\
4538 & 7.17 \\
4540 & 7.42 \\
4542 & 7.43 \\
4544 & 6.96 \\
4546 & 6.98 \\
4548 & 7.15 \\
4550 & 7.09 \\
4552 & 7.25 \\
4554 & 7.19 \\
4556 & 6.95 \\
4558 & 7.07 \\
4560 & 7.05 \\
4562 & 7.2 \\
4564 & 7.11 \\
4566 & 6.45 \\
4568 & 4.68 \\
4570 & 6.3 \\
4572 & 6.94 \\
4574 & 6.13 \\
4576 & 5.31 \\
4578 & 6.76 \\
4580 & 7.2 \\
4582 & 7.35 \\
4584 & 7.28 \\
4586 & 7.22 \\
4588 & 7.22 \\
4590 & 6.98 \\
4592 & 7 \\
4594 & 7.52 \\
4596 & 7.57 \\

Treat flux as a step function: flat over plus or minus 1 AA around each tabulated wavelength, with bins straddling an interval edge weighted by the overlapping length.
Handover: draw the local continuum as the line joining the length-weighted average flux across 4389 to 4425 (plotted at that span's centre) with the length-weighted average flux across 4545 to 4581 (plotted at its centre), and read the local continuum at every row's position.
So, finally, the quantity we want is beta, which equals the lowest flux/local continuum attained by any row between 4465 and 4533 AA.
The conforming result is 0.90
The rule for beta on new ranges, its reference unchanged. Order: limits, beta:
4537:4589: 0.70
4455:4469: 0.89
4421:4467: 0.30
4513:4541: 0.97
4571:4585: 0.80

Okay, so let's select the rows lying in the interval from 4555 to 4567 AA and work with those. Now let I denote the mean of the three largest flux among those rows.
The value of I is 7.13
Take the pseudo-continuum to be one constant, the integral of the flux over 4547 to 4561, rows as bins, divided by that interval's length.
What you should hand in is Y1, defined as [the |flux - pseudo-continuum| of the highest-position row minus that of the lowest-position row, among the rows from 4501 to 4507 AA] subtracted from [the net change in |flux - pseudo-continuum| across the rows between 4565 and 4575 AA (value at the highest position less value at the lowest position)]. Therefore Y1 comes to 0.40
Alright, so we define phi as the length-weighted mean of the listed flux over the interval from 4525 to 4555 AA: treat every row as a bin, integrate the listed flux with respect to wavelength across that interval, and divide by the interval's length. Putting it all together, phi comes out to 7.1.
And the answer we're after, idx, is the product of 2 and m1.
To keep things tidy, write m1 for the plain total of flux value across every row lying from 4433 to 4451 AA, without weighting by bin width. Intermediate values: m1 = 42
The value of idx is 85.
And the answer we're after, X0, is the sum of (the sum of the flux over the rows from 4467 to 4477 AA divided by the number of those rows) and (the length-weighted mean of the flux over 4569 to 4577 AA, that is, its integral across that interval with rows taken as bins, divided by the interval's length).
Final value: 13.0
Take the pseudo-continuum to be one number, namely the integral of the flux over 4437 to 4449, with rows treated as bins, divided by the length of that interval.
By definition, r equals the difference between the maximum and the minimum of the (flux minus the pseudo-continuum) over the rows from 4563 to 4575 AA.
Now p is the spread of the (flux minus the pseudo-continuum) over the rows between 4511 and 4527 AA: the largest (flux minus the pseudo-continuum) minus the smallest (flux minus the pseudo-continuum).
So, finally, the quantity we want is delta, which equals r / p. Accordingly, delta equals 7.8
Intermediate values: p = 0.3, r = 2.43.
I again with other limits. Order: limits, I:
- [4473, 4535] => 7.22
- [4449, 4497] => 6.90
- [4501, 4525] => 7.19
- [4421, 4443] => 7.14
